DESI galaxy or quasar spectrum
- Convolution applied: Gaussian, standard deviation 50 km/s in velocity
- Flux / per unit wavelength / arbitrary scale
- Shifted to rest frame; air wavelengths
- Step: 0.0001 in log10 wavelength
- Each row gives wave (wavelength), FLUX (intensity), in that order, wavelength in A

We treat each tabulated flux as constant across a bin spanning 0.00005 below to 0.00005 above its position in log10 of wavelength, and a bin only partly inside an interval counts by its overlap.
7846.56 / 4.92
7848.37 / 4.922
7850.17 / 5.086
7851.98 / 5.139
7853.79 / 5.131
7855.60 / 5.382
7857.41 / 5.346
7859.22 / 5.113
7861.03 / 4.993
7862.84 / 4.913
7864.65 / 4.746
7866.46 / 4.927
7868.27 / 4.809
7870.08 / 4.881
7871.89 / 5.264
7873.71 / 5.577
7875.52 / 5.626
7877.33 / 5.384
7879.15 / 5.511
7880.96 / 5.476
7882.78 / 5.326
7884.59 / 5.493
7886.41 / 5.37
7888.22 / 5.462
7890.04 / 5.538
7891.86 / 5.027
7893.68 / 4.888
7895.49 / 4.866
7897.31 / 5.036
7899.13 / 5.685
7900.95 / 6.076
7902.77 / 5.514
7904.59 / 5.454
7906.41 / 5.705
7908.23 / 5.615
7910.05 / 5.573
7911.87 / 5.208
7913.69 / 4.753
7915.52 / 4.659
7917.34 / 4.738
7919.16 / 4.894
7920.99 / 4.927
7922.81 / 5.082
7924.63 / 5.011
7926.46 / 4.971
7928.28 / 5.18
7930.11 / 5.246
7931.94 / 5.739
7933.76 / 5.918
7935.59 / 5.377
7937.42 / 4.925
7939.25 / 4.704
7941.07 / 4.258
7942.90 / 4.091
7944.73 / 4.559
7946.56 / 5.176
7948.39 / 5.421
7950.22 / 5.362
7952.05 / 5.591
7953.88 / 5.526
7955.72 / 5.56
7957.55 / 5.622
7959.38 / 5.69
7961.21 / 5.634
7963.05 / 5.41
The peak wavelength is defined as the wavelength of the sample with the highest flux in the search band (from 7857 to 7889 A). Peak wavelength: 7875.52 A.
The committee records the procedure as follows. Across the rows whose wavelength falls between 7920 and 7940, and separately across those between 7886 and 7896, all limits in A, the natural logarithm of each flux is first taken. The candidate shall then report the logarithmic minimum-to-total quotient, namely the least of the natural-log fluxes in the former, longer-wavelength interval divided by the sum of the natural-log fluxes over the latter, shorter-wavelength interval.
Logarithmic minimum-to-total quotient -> 0.16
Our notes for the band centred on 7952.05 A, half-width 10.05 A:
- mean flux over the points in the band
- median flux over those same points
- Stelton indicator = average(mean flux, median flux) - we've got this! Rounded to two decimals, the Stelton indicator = 5.41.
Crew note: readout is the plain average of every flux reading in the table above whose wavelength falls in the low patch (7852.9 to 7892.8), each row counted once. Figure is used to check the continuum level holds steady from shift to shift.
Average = 5.2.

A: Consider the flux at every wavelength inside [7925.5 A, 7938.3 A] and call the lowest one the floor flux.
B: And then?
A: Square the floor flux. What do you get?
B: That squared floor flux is 24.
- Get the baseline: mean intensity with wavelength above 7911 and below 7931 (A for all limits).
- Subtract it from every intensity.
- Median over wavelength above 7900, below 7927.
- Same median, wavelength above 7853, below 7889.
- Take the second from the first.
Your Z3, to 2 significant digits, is -0.25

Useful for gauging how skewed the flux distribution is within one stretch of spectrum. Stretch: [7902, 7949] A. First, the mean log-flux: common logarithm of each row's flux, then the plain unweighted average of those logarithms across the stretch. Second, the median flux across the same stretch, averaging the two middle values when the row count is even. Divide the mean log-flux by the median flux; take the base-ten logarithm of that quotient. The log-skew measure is -0.861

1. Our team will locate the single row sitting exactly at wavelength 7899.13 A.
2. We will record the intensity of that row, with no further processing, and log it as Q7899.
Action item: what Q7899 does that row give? 5.685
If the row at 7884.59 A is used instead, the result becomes 5.493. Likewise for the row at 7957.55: 5.622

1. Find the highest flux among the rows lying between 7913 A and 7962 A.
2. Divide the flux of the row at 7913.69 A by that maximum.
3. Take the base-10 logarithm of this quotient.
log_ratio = -0.095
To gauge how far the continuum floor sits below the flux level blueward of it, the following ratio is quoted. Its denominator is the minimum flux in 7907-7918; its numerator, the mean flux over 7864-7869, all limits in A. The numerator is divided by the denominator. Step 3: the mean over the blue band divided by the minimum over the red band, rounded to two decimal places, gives 1.04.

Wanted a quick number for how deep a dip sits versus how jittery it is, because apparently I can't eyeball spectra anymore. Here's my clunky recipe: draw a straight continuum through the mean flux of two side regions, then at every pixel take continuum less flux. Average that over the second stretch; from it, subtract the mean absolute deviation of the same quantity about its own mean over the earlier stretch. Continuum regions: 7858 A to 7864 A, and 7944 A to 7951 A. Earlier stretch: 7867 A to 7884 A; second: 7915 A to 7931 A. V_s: -0.09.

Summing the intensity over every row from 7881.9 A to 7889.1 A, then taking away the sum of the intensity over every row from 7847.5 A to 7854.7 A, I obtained 1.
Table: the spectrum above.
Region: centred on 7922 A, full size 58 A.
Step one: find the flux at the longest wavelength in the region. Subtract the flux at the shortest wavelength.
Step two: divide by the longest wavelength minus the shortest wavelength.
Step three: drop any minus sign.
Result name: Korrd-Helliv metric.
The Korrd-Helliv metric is 0.01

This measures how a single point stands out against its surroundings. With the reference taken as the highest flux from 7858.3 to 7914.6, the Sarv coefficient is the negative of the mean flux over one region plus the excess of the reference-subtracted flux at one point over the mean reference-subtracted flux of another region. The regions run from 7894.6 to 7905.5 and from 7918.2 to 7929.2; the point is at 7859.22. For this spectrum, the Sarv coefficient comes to -5.3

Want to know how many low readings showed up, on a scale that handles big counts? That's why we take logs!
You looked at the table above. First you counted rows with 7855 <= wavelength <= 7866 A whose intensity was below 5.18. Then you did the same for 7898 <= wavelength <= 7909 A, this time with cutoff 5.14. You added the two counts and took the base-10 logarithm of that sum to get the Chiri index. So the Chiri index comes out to 0.60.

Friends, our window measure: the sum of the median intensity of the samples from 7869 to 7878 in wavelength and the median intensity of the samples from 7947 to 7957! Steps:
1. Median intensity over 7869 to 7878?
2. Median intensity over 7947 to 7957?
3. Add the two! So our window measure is 10.9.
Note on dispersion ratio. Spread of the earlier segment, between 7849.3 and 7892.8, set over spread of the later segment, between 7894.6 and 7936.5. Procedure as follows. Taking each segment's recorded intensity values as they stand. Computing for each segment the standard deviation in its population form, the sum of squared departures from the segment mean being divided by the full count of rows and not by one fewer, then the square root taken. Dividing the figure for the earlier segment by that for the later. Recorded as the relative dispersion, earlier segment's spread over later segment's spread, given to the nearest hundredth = 0.66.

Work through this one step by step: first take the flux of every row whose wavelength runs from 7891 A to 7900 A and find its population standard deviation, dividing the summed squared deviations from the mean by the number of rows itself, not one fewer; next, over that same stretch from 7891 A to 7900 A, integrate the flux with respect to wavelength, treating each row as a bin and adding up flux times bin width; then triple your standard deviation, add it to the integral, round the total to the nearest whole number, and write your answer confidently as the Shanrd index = 47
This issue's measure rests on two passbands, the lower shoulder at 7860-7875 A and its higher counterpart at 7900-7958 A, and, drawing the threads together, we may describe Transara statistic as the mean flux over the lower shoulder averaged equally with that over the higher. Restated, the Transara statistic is 5.11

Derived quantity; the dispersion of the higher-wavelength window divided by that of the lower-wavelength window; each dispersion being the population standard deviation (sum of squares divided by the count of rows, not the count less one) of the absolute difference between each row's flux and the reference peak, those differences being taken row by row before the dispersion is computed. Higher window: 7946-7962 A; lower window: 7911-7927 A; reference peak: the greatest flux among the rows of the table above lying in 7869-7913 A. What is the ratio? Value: 0.92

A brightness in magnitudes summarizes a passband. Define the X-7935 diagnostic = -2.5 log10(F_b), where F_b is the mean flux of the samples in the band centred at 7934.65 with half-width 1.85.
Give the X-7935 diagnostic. -1.88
